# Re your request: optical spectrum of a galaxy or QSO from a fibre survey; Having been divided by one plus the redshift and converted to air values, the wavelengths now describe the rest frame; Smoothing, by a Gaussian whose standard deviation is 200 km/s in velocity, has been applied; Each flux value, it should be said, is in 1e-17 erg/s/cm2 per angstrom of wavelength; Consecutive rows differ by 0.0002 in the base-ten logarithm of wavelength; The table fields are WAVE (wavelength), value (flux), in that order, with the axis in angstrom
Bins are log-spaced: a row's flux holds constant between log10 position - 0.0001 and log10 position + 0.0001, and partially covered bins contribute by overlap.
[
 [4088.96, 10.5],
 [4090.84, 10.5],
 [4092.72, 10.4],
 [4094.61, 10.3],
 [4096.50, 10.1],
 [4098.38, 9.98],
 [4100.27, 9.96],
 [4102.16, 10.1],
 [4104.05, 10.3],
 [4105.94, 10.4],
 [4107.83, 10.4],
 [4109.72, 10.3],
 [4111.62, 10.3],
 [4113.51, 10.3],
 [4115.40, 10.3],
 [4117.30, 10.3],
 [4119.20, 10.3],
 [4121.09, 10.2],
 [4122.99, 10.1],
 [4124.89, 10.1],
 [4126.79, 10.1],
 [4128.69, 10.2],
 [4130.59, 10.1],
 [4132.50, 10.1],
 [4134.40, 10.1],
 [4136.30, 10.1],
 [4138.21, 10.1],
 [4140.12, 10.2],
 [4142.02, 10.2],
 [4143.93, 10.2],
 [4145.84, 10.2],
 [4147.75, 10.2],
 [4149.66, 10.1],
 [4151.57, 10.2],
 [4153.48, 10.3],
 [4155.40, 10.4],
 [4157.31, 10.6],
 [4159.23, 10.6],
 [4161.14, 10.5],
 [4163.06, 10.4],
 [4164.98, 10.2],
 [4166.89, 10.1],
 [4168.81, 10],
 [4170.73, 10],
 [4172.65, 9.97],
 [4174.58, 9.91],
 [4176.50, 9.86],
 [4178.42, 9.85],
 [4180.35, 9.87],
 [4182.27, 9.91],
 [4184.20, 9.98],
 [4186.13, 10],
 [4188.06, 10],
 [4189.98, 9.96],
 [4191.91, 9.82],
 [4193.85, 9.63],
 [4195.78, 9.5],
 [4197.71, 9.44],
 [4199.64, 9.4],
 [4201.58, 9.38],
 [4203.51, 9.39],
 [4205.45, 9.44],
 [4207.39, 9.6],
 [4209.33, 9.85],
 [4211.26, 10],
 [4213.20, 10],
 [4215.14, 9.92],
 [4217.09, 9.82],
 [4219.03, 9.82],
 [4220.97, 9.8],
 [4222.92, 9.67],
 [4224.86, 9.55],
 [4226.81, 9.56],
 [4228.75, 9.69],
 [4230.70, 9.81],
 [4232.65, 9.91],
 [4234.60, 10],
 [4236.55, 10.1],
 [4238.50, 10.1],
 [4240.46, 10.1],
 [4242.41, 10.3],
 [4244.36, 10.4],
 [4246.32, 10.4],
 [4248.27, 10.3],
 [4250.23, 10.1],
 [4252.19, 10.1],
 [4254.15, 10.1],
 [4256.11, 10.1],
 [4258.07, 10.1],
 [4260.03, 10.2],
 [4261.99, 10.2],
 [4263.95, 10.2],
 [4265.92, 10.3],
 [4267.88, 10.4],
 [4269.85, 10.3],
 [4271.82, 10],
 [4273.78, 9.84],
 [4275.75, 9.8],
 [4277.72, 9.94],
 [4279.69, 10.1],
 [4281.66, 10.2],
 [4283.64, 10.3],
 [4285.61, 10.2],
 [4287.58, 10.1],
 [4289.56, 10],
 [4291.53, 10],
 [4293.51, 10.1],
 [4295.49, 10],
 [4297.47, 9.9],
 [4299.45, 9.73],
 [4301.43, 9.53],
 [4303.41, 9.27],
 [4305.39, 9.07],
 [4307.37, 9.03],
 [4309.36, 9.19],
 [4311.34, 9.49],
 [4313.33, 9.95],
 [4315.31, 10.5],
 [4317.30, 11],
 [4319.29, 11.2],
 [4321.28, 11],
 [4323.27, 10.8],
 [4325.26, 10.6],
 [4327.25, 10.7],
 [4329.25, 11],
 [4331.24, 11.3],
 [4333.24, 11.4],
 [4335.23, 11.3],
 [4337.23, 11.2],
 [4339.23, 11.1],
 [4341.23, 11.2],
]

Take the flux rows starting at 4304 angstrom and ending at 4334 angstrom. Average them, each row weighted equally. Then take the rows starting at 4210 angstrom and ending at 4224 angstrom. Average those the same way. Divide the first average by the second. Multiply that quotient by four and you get 4.22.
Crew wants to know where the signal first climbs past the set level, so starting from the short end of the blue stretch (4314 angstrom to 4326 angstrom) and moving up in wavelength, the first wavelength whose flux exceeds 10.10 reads 4315.31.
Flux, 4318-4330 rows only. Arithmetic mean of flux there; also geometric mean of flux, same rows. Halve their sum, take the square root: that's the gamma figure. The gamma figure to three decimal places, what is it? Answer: 3.299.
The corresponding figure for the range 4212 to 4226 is 3.130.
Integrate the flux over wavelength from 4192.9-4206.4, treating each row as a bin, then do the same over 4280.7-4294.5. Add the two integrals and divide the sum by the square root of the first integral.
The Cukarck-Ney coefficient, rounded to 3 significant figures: 23.7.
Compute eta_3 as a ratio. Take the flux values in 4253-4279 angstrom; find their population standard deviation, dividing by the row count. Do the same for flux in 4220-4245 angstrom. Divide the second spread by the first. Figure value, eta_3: 1.5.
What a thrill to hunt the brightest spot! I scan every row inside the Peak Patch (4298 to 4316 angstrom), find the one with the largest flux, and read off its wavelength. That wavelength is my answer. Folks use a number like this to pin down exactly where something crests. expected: 4315.31 angstrom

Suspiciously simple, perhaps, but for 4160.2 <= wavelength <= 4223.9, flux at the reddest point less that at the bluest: -0.8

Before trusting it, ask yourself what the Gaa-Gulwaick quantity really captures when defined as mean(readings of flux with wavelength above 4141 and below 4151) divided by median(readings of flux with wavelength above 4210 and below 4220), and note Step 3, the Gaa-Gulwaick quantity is 1.03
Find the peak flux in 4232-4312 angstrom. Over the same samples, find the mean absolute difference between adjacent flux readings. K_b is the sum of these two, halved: 5.25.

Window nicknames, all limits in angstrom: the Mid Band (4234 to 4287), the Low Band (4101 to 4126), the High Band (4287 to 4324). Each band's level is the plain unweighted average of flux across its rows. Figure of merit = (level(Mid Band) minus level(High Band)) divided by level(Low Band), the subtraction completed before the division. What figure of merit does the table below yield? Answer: 0.02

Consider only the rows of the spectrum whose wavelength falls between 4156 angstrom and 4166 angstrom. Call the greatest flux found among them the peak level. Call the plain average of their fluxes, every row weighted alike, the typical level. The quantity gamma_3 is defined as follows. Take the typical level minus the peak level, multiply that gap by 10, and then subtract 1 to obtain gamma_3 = -2.4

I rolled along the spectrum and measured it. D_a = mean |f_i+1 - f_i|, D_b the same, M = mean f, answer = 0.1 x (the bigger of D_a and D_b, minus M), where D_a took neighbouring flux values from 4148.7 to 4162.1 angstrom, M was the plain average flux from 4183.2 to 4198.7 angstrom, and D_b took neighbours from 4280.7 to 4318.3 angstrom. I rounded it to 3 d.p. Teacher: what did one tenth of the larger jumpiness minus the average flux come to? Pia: -0.959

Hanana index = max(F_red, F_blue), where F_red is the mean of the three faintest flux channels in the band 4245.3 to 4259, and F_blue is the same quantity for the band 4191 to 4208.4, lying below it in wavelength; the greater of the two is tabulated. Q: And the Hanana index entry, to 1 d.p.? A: 10.1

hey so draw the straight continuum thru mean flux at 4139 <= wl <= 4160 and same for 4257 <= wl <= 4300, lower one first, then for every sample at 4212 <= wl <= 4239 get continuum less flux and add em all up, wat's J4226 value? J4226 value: 5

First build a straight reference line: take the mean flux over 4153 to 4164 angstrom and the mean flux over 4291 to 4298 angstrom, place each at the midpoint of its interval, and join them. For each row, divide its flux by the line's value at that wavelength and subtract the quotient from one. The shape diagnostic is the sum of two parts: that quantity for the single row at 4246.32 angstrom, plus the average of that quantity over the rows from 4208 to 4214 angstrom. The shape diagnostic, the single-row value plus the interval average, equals 0.01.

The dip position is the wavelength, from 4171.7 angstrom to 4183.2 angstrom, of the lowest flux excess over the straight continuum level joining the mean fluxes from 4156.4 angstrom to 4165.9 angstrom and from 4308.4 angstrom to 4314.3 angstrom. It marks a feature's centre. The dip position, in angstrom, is 4176.50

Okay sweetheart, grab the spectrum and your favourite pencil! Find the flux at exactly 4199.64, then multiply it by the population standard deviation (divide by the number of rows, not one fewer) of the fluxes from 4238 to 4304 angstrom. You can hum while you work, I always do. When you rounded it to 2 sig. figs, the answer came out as 2.2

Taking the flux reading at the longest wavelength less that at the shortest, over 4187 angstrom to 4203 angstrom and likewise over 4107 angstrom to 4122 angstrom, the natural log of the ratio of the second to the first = -1.1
